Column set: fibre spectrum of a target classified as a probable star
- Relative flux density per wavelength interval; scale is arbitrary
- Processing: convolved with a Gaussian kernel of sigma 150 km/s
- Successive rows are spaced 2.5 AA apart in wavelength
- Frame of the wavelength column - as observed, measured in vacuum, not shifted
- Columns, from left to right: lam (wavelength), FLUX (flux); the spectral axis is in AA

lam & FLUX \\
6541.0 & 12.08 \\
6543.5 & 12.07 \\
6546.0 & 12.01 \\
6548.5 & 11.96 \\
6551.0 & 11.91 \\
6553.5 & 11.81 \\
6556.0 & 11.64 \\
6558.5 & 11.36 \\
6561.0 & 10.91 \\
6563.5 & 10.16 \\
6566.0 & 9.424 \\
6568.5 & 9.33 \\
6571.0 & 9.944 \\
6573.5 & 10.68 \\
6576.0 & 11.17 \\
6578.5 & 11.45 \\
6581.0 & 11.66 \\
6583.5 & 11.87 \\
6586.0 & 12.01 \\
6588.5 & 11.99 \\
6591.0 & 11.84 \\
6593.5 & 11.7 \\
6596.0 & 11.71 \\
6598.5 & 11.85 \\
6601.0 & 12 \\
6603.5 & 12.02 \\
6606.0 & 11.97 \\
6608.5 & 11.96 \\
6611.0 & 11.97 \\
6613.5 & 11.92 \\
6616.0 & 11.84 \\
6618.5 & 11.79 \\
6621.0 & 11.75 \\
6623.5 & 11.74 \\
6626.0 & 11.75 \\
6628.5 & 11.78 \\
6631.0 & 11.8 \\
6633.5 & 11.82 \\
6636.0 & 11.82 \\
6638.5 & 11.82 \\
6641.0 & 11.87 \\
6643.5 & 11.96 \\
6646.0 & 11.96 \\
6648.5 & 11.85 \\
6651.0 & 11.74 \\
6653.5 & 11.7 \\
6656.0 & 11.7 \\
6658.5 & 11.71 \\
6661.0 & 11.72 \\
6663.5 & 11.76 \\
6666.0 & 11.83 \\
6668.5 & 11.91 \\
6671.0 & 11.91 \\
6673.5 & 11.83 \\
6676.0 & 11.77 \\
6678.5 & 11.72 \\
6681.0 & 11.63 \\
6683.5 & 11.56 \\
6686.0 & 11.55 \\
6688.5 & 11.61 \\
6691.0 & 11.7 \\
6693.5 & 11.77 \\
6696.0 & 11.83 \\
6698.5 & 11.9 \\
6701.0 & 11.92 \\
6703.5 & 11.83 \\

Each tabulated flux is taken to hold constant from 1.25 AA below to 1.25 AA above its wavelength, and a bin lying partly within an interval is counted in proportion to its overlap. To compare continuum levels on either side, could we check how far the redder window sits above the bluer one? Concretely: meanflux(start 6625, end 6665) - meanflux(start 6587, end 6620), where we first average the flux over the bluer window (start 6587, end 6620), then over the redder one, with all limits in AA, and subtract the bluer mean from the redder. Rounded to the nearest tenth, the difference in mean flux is -0.1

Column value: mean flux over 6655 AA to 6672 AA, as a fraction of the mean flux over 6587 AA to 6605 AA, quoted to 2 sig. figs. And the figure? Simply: 0.99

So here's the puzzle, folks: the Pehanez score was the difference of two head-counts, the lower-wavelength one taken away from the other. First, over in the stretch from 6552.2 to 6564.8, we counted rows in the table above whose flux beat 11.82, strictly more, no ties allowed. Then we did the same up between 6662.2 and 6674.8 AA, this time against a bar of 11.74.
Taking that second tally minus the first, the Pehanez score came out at 5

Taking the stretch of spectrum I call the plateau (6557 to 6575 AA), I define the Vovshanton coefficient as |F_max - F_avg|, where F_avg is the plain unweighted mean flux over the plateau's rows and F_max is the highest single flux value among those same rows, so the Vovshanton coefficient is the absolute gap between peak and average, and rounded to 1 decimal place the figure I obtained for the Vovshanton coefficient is 1.1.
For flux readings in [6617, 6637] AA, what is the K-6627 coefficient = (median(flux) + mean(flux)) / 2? 11.8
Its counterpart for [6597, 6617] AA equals 12.0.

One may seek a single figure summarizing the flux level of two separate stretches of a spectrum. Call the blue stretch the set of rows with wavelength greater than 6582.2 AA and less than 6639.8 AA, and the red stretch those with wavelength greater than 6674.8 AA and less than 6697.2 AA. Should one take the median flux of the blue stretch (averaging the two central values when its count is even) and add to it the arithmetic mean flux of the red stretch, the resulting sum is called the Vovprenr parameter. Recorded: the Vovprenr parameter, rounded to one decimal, 23.5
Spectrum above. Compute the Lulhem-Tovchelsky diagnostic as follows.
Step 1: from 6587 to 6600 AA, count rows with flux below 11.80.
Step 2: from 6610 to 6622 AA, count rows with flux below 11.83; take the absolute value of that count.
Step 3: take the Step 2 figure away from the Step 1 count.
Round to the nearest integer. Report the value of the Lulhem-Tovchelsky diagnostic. 0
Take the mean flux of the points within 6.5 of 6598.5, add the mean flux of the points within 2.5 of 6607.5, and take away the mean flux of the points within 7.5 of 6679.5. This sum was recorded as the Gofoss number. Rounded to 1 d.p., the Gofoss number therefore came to 12.1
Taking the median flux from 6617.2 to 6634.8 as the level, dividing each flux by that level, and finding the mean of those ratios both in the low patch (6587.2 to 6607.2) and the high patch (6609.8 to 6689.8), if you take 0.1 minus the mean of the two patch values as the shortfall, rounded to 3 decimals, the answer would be -0.905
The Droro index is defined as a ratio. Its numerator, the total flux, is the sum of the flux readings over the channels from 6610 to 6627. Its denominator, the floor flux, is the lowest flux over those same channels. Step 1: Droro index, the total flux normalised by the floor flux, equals 7.05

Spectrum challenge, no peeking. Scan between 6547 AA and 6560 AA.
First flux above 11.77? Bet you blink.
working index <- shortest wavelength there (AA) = 6548.5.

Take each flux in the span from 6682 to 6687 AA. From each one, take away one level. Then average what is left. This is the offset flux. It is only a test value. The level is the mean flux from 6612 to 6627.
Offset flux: -0.24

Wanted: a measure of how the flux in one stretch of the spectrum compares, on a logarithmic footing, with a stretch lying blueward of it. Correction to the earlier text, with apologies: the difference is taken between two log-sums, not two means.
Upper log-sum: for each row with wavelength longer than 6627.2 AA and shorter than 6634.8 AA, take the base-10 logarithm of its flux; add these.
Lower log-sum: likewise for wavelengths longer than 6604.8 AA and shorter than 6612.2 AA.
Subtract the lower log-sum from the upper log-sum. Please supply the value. 0.0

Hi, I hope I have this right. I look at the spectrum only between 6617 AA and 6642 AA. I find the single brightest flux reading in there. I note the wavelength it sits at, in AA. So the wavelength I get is 6641.0 AA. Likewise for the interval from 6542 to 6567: 6543.5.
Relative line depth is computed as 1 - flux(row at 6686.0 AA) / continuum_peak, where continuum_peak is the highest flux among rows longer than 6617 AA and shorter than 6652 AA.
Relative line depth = 0.034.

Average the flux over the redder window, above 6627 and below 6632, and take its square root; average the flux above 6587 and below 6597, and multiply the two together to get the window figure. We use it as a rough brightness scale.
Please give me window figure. 40.6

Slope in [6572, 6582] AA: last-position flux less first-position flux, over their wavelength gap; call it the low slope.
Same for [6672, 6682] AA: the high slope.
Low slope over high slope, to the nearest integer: -5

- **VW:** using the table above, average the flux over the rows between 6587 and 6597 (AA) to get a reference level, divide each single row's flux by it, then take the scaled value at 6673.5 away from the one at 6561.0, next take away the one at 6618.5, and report -1.08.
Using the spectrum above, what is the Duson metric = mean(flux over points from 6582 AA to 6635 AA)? 11.9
